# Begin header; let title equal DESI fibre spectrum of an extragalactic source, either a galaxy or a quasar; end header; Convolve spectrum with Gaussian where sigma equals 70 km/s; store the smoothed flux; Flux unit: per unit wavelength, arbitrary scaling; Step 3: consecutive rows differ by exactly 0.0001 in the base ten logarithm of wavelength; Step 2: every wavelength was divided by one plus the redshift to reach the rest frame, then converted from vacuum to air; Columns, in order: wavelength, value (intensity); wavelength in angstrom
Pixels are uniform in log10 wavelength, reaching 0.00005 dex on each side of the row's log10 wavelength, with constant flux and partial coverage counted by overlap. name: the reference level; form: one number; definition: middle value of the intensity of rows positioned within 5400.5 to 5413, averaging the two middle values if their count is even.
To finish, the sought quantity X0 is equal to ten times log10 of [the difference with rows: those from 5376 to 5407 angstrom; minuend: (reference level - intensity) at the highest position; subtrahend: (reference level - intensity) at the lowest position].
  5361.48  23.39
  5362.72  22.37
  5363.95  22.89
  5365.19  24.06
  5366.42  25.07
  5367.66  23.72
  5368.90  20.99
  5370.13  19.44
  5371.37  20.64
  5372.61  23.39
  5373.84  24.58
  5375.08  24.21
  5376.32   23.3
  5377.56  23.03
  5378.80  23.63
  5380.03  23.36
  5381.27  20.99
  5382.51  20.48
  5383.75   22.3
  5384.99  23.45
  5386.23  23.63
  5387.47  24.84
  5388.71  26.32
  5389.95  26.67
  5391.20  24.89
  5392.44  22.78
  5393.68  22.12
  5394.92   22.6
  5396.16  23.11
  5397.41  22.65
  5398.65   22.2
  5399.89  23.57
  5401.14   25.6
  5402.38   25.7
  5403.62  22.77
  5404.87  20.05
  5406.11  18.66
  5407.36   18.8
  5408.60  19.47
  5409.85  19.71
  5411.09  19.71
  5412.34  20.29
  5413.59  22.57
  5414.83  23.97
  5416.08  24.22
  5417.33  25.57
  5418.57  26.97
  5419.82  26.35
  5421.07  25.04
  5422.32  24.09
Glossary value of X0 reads 6.7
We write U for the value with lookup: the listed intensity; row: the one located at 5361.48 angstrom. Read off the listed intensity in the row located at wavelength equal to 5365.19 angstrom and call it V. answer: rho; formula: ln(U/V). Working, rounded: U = 23.39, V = 24.06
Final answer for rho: 0.0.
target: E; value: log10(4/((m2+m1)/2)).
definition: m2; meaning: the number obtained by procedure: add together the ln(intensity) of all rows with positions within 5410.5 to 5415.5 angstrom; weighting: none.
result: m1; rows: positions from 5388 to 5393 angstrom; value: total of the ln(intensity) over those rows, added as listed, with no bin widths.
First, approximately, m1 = 12.9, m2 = 12.3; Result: -0.498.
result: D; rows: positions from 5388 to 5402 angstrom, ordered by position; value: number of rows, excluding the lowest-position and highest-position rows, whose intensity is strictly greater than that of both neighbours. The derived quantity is 2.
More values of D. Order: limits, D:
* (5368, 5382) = 2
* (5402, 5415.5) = 0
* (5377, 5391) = 1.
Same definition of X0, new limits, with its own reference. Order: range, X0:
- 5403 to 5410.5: 4.9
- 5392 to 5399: -2.4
